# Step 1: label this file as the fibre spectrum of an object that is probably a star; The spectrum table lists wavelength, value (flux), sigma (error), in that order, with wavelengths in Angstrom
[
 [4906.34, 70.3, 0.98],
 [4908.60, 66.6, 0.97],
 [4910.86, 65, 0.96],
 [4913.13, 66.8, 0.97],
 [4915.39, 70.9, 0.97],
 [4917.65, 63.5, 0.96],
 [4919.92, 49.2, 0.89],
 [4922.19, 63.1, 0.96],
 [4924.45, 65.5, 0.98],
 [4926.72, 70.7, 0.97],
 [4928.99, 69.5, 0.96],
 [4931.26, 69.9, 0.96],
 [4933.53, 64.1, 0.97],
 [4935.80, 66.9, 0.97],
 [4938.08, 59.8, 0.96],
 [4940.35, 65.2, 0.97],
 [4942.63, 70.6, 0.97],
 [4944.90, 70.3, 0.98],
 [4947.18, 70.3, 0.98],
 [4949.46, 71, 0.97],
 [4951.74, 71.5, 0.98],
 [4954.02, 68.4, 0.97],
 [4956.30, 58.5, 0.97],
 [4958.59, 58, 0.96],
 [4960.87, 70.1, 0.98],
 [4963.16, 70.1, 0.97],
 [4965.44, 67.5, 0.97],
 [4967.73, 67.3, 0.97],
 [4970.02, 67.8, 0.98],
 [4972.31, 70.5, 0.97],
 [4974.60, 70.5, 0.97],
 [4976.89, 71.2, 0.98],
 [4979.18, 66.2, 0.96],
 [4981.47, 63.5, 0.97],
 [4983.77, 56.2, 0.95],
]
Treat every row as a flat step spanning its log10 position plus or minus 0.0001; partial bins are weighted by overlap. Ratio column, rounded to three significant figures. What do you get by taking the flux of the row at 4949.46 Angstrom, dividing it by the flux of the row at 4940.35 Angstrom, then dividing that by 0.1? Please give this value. 10.9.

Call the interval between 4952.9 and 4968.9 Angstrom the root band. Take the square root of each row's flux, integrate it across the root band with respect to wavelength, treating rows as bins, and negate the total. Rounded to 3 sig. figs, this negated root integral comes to -130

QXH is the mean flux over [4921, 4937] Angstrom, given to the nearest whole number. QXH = 67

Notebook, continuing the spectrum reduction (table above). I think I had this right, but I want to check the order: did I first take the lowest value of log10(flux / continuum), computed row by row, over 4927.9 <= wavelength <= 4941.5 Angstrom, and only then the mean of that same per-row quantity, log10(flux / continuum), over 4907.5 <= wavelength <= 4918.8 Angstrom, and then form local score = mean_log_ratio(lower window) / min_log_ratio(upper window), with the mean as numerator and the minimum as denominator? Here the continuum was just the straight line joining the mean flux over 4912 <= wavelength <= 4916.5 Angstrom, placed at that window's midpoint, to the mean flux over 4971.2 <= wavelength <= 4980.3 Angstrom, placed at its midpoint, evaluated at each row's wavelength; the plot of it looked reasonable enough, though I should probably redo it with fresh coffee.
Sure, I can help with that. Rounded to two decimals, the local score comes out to 0.24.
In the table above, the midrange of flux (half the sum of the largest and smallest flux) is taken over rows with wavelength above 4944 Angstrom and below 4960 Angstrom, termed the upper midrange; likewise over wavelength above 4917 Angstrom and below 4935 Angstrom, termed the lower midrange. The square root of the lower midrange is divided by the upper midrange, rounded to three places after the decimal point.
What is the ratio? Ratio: 0.120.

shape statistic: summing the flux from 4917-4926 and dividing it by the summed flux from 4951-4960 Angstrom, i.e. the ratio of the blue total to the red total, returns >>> 0.94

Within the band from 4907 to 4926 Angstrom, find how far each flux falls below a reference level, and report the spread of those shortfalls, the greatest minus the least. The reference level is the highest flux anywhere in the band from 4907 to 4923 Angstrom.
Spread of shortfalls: 22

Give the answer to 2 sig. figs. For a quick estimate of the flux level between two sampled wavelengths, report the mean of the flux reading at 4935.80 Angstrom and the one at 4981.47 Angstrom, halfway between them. 65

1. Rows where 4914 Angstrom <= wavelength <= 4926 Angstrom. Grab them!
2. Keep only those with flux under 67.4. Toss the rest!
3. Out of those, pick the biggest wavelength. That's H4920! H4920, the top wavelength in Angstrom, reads 4924.45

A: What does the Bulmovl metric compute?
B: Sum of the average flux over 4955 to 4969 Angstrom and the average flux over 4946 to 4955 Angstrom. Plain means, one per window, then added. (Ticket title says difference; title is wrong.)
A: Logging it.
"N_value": 135.6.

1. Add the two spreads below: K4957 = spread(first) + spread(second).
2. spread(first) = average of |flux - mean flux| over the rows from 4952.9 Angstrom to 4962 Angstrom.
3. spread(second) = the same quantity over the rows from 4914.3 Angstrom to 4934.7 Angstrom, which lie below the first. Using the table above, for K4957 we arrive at 10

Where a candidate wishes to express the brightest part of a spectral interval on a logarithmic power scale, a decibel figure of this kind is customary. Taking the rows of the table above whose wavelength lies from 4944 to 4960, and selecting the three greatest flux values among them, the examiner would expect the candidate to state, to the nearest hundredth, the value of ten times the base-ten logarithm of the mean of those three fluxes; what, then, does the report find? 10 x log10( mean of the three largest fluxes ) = 18.51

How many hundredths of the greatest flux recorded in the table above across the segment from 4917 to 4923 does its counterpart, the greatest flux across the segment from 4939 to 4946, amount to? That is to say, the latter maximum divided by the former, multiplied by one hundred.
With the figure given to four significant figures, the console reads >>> 111.2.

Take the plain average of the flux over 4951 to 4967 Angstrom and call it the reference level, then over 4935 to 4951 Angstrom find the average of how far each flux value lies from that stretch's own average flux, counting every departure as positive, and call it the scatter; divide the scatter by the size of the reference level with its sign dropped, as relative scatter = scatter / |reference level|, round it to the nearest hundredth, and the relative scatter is 0.05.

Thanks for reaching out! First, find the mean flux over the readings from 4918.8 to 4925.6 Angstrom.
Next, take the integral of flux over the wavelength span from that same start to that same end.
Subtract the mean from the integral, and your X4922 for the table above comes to 344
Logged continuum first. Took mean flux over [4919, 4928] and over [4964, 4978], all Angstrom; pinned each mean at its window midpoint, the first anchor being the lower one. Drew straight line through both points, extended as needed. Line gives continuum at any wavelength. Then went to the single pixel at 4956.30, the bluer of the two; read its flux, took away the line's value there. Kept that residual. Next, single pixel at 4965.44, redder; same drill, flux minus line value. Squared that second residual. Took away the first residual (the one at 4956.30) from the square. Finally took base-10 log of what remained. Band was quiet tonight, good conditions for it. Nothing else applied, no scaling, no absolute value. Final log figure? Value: 1.0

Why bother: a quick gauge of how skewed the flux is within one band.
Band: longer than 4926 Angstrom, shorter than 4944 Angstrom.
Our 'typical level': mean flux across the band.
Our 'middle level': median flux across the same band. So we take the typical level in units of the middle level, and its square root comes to 0.99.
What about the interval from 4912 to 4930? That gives 0.99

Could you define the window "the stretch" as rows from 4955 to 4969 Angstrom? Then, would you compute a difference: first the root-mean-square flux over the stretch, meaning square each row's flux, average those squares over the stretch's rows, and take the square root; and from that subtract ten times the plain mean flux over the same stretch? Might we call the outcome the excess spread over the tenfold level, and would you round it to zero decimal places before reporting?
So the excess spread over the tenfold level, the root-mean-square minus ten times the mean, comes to -587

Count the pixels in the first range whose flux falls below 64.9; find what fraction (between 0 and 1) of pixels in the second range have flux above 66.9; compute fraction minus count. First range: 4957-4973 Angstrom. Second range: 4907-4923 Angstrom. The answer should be -0.86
